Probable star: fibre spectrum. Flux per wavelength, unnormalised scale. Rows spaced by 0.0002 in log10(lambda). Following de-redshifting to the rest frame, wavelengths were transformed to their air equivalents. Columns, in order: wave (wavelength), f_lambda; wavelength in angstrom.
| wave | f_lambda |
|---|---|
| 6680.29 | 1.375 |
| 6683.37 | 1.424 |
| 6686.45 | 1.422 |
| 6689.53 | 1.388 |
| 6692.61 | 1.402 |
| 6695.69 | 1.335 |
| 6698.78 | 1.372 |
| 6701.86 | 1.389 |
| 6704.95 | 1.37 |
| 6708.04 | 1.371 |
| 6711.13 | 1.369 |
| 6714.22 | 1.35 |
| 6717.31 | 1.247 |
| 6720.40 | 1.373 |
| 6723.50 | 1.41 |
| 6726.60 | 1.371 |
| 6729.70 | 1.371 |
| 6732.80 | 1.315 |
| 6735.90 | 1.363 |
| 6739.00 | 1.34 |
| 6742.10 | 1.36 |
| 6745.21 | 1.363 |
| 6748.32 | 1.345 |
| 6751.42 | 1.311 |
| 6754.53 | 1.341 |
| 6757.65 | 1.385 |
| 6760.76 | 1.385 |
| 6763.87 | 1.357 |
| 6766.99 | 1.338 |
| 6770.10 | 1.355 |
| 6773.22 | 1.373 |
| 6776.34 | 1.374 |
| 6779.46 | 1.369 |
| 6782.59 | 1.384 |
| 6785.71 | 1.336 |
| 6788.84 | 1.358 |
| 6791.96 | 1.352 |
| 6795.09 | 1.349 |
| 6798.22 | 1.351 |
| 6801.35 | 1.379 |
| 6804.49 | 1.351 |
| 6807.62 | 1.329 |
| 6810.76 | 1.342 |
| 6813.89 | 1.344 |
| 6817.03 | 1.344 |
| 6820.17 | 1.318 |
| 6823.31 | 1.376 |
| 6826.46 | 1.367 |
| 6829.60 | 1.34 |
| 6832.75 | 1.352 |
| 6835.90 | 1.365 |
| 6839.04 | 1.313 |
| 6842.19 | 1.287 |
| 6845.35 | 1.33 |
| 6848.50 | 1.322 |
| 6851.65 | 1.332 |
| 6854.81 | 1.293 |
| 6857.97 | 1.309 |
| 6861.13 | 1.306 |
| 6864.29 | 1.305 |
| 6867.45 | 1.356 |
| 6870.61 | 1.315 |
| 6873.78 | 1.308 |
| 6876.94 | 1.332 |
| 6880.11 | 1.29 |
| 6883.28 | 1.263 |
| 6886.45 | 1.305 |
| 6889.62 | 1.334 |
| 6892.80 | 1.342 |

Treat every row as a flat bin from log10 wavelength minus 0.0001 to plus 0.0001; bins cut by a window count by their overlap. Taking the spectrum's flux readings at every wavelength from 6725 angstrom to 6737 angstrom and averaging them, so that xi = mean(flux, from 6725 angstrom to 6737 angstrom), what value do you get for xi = 1.35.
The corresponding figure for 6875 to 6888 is 1.30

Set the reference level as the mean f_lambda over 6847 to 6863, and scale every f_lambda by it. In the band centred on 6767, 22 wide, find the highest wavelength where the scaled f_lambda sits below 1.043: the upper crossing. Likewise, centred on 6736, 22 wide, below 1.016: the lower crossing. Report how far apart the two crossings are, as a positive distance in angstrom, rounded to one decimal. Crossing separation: 37.3 angstrom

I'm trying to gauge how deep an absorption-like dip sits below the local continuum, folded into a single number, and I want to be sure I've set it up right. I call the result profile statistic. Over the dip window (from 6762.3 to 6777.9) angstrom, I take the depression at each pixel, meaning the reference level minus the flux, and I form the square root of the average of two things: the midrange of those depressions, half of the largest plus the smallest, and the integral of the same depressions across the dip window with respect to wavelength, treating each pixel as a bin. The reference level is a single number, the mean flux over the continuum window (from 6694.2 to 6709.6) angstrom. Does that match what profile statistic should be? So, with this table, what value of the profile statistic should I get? 0.26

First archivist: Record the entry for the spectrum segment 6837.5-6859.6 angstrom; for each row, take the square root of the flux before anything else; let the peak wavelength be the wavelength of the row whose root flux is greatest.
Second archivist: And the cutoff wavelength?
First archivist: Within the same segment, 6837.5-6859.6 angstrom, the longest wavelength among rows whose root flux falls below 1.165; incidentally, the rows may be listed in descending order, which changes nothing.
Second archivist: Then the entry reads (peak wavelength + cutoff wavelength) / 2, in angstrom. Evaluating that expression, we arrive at 6854.8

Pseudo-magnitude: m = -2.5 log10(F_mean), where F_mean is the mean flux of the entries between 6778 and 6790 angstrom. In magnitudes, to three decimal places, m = -0.335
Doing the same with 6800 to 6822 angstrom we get -0.321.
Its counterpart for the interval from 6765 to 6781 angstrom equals -0.335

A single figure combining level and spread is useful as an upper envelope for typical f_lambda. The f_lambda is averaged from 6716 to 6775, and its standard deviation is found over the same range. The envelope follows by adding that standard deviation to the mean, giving 1.39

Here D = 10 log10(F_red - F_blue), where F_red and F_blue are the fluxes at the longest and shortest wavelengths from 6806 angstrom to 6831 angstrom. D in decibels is -19.6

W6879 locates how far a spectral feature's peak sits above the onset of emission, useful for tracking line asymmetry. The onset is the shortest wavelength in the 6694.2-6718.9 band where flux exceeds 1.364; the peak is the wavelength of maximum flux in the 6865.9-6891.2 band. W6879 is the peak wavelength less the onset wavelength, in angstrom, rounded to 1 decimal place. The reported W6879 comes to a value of 168.7 angstrom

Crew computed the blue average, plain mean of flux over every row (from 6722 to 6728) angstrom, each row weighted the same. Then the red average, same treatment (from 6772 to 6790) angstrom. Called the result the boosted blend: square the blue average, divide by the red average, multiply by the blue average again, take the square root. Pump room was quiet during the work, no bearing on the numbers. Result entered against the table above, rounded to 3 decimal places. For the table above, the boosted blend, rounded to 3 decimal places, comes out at 1.403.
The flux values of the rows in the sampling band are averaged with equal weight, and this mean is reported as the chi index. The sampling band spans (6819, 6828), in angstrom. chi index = 1.35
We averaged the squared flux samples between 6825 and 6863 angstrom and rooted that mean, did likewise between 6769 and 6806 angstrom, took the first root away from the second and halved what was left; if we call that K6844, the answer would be 0.017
